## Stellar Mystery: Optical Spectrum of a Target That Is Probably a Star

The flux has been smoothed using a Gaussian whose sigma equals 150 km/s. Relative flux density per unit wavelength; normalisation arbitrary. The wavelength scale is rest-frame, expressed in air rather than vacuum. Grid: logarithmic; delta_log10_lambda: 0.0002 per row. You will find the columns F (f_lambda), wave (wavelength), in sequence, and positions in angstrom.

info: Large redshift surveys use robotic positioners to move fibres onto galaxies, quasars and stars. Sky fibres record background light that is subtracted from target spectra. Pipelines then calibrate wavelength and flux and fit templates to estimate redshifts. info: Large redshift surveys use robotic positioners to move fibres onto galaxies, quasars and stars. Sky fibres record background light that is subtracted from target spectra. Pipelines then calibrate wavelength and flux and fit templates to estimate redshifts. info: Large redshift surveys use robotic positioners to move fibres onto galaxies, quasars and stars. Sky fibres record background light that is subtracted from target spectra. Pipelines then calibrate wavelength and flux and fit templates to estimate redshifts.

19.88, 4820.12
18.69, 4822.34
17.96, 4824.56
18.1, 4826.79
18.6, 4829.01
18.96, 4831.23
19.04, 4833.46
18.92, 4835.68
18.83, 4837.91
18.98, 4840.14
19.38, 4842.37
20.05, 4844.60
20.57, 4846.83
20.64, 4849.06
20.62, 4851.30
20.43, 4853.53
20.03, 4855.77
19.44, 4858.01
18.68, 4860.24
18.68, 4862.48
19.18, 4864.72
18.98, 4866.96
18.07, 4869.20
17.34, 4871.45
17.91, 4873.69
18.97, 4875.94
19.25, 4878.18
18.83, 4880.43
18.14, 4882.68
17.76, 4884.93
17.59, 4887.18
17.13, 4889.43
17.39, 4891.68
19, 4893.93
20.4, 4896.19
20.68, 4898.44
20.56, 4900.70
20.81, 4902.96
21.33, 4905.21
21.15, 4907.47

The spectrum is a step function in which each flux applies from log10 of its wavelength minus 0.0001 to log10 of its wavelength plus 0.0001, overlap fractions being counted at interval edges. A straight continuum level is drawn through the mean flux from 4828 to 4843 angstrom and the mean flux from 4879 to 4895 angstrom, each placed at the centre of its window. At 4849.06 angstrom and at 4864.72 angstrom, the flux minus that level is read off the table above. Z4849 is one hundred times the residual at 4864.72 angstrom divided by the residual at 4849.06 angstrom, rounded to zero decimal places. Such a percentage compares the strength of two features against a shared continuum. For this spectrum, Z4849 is 40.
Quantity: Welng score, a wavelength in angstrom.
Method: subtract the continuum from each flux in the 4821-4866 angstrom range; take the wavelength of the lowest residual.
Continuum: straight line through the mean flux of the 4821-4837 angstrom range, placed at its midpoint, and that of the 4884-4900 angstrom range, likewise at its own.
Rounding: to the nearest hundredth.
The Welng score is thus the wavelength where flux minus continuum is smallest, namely 4824.56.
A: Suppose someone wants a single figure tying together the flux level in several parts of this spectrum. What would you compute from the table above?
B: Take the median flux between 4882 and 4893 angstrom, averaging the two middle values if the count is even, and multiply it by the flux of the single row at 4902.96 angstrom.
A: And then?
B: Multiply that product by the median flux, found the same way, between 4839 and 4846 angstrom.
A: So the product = 7094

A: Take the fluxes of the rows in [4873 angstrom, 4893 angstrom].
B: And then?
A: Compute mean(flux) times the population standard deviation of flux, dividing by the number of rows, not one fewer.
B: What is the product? 12.8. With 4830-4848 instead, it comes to 11.5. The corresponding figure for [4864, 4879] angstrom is 12.8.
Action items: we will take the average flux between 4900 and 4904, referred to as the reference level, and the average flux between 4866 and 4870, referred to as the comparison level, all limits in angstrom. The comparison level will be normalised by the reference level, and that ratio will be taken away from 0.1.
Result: -0.80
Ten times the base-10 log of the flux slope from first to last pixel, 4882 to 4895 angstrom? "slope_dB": -11.2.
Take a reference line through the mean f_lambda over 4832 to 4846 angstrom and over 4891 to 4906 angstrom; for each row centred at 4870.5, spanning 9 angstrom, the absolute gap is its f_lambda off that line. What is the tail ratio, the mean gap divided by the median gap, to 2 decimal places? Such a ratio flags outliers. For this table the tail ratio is 0.94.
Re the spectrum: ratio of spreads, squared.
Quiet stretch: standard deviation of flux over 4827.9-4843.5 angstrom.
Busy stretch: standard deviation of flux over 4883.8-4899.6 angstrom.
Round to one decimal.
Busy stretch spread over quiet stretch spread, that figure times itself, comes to 39.4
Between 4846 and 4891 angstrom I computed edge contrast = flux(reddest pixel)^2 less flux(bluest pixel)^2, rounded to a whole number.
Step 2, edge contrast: -130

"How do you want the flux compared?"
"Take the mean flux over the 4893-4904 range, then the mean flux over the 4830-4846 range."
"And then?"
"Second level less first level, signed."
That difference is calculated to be -1.1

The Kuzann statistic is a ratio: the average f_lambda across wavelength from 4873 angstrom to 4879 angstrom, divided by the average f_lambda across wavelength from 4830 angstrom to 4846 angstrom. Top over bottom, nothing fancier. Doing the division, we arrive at 0.98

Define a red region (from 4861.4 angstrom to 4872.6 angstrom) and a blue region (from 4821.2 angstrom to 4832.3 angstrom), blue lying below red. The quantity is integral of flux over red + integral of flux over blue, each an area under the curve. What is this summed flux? 412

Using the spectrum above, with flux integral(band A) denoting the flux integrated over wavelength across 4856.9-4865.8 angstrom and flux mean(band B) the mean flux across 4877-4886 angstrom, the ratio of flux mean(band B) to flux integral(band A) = 0.109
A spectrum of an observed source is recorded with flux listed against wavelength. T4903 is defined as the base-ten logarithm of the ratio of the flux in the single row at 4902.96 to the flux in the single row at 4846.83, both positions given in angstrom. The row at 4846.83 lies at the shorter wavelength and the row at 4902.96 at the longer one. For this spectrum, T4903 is 0.01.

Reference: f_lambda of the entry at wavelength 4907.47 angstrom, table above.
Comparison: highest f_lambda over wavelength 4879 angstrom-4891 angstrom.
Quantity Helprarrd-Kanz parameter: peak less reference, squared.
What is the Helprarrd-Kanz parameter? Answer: 5.4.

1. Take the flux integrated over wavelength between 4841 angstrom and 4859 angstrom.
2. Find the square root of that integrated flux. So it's 19.0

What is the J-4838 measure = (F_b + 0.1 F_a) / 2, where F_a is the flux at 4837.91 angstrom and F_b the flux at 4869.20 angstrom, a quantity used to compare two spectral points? 10.0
